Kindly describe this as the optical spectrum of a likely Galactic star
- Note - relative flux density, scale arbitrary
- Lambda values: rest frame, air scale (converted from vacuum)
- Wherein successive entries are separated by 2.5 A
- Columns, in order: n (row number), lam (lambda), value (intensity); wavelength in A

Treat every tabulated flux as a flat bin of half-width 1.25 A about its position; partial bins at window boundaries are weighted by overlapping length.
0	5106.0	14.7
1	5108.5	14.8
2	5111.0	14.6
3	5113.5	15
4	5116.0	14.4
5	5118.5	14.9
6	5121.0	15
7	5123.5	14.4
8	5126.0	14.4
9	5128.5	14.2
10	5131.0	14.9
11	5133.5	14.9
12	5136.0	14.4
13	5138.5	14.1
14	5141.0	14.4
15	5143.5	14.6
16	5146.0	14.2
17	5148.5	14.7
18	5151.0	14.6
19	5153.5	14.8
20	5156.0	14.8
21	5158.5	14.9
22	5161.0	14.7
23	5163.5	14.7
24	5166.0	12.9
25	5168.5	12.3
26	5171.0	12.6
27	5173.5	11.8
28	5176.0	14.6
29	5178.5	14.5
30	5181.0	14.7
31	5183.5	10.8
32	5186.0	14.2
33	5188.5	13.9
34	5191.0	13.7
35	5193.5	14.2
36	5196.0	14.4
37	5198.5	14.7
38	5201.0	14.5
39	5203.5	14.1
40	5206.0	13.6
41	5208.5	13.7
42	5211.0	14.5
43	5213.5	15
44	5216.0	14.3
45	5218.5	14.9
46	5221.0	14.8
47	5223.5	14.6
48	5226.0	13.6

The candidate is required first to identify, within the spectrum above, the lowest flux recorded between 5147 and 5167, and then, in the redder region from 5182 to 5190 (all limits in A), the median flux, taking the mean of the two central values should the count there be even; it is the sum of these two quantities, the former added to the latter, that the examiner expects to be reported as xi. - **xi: 26.8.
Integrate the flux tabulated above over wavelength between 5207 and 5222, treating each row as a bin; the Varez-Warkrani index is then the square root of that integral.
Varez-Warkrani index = 14.8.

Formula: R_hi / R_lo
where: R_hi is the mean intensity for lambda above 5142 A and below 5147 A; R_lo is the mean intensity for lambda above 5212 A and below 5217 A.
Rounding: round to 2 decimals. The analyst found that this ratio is 0.98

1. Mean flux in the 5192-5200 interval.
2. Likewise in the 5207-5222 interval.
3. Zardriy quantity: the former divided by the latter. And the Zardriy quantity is 0.99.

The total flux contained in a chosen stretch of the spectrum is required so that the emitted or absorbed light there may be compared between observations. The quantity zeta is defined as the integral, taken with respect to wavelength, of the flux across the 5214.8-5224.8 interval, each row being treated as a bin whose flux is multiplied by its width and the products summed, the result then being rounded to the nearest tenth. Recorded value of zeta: 146.5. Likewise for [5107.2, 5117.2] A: 147.0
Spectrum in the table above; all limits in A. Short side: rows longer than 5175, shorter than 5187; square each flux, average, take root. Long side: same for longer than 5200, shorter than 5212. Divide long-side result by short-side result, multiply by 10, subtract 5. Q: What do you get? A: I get 5.2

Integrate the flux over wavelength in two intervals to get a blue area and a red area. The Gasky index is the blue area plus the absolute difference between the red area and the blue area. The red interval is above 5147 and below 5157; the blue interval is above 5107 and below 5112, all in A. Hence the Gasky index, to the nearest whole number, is 147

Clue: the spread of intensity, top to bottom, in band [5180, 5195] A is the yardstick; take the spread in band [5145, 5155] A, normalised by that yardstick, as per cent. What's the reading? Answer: 15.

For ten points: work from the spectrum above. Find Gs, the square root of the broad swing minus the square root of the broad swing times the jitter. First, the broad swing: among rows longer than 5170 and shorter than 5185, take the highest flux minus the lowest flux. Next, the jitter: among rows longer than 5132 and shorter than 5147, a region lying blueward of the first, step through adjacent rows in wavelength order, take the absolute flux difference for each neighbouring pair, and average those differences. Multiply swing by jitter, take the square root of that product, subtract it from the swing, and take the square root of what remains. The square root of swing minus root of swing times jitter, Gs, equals 1.7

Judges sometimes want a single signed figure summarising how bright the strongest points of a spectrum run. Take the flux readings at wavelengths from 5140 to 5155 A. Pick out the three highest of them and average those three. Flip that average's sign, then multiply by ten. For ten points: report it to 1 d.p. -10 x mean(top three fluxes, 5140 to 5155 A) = -147.0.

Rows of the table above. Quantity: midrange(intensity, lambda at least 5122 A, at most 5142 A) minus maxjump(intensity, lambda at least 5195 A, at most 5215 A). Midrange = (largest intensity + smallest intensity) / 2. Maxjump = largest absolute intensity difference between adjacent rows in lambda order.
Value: 13.7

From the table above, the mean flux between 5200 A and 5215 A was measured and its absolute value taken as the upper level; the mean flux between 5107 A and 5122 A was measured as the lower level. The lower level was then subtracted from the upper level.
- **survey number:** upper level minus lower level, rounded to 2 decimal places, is -0.55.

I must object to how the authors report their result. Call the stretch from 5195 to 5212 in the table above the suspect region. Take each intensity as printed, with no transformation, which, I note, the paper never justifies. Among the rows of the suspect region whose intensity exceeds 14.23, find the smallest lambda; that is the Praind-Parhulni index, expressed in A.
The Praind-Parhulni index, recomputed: 5196.0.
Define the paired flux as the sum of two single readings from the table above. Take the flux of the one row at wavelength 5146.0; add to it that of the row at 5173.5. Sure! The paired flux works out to 26.0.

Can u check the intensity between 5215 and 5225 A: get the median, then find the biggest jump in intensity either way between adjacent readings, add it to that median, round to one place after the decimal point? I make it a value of 15.3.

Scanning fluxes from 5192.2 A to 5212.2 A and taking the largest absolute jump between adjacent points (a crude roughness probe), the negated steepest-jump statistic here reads -0.8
